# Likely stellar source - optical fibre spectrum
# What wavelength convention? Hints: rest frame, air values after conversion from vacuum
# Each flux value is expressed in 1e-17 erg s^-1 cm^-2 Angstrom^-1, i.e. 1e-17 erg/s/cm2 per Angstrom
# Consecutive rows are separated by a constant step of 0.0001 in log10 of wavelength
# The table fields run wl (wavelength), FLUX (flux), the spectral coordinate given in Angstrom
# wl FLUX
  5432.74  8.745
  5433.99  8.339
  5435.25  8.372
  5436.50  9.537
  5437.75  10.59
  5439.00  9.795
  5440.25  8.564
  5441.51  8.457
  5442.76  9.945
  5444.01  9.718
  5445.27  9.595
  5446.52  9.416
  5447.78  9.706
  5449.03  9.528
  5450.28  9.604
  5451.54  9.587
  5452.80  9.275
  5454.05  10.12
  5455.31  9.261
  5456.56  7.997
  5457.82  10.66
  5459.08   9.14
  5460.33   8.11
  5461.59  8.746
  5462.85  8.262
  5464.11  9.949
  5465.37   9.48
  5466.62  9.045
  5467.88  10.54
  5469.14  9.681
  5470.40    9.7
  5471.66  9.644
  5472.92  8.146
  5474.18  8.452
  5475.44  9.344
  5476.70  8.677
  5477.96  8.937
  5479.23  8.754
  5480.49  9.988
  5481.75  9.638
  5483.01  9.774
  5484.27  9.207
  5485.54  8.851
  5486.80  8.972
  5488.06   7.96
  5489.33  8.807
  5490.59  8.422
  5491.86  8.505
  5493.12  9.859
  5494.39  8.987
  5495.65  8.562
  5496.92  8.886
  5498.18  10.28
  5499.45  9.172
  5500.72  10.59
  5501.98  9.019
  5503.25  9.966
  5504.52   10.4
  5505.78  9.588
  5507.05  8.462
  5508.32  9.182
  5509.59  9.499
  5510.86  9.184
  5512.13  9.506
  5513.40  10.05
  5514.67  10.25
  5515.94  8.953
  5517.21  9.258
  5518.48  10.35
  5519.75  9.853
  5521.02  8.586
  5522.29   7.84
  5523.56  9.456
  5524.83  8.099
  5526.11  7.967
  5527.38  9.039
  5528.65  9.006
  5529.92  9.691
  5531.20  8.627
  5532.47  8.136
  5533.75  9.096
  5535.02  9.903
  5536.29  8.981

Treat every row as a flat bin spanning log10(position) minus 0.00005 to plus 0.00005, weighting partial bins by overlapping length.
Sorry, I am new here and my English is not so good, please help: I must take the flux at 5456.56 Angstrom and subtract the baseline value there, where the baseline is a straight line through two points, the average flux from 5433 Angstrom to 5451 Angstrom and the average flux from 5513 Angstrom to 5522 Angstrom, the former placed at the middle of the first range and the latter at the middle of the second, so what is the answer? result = -1.4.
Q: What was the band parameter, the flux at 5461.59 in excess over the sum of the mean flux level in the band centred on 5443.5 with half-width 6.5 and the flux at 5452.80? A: -10.1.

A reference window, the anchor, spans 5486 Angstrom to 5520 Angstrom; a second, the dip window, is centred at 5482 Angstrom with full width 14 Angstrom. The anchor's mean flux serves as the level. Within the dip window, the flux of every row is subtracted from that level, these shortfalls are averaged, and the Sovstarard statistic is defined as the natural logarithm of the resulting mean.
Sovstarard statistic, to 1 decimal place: -1.4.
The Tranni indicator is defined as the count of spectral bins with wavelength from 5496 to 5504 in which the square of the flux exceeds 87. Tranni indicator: 3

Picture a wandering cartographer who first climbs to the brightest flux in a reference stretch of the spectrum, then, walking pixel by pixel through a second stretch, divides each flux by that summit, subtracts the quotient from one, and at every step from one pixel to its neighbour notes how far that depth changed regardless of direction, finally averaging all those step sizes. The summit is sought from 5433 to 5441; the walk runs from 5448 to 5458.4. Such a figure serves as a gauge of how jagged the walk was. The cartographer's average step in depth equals 0.081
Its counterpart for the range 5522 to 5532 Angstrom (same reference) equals 0.080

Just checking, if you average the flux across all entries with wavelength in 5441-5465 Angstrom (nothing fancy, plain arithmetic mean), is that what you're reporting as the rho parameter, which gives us 9.32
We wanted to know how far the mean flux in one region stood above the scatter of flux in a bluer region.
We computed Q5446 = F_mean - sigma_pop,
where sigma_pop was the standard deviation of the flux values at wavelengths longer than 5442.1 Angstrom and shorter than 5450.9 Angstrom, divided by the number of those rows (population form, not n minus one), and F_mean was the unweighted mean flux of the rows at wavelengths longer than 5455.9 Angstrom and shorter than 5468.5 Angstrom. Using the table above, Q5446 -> 9.04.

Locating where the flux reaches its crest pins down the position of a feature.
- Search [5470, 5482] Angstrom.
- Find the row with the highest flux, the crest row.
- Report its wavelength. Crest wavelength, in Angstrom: 5480.49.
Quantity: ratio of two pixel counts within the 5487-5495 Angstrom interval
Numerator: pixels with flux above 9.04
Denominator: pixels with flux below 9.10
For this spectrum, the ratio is 0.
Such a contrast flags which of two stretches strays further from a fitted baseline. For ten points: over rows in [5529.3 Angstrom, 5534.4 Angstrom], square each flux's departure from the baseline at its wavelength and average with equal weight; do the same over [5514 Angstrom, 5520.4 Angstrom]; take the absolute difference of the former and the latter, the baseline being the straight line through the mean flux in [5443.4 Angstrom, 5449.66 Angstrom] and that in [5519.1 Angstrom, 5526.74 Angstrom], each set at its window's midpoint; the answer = 0.9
